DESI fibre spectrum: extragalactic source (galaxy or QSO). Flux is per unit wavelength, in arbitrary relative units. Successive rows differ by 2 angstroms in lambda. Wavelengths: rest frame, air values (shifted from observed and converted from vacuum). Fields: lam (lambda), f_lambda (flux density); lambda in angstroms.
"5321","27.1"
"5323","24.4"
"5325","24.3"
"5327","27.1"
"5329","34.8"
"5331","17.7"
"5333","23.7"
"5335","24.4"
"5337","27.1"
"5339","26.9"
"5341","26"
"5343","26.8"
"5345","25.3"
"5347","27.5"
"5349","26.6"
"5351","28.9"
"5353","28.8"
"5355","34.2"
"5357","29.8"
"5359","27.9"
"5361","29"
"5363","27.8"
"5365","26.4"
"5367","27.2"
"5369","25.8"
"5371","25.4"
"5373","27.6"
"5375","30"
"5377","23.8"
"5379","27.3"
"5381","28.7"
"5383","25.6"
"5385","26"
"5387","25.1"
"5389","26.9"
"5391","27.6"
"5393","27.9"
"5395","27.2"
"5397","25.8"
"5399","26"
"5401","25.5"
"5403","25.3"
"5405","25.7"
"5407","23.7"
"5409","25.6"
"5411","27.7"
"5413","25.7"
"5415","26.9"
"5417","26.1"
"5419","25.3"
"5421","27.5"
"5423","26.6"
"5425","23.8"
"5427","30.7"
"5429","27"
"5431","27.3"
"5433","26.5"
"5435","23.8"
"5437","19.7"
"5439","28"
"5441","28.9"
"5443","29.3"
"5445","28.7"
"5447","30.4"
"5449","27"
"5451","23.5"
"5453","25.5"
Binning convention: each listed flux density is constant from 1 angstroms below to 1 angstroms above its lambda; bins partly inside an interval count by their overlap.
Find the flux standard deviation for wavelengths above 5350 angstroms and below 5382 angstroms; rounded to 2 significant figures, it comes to 2.3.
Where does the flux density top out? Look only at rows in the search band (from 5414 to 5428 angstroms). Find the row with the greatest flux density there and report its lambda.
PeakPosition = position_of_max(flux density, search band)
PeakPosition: 5427 angstroms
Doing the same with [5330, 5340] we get 5337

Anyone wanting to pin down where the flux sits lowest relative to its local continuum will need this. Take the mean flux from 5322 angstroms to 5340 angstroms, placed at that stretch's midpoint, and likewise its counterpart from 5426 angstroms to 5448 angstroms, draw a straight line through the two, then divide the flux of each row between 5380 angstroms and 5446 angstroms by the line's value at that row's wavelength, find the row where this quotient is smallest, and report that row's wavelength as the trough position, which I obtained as 5437 angstroms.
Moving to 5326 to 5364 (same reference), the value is 5331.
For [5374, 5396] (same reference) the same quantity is 5377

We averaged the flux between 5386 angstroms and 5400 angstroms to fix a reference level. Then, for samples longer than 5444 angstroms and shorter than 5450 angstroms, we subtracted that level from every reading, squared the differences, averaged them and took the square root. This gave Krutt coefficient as 2.5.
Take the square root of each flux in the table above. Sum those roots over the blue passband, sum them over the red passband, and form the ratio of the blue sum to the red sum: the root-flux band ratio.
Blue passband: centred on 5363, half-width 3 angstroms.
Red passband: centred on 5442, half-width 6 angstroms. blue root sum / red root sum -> 0.50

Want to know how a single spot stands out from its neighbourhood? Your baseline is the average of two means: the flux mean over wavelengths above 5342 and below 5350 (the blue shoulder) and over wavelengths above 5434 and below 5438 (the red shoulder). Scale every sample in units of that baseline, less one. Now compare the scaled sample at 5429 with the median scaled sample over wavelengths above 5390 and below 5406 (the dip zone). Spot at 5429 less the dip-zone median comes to 0.046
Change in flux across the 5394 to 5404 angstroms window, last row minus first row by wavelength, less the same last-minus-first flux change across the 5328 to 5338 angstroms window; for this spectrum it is 6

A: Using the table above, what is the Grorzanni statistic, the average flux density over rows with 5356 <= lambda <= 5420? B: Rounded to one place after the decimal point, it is 26.6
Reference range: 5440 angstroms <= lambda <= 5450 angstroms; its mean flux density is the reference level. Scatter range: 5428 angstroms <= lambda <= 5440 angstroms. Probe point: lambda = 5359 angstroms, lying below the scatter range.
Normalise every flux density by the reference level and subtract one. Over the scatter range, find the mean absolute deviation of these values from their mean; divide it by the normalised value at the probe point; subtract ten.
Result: -12.5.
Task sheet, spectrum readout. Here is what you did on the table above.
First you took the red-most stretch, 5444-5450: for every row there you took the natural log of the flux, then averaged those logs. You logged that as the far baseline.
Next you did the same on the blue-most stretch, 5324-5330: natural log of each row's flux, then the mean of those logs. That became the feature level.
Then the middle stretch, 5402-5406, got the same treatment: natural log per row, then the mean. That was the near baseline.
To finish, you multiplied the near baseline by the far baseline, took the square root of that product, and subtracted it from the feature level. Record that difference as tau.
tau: 0.05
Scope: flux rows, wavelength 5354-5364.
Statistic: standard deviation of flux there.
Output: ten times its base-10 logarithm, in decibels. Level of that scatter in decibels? 4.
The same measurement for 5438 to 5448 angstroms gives -1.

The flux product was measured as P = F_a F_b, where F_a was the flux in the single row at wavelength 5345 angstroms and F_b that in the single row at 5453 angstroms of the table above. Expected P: 645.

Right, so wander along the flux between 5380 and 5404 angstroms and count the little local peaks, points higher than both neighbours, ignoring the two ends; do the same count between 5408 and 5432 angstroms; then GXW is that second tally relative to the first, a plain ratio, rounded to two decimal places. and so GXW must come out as 1.33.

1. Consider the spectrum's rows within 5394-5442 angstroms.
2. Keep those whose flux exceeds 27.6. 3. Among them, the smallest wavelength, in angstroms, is 5411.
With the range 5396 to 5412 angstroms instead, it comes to 5411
